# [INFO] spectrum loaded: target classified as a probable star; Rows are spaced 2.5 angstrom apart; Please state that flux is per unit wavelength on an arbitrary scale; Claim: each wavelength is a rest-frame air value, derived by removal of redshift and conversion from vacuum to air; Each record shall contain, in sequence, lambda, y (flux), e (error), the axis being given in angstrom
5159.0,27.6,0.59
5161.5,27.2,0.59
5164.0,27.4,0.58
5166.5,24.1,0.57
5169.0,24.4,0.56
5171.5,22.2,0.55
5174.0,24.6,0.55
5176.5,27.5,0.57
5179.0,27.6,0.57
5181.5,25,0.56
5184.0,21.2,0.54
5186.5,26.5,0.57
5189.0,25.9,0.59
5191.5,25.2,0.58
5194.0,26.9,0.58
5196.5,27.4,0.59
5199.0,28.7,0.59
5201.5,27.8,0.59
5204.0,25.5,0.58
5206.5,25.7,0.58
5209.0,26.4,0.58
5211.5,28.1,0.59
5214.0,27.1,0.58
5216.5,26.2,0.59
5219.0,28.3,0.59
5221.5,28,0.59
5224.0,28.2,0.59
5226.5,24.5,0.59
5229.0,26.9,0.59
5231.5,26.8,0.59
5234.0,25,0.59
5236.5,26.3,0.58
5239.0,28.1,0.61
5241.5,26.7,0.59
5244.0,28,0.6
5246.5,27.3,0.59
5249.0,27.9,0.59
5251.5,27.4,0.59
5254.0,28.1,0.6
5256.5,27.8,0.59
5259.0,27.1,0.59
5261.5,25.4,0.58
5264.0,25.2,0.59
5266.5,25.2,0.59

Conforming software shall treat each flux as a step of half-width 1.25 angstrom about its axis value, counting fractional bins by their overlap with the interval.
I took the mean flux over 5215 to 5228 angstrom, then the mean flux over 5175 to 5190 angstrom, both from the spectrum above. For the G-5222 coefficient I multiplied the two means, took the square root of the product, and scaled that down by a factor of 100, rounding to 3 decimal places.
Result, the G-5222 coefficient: 0.263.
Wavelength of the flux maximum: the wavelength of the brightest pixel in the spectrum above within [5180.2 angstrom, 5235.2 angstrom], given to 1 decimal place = 5199.0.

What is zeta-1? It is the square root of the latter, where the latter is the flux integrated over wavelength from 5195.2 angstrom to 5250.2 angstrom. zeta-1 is 38.6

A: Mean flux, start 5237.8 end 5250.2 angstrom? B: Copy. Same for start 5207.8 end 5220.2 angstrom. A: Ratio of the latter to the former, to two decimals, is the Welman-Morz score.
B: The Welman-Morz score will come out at 0.99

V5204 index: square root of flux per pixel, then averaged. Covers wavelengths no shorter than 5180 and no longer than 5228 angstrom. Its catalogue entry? 5.14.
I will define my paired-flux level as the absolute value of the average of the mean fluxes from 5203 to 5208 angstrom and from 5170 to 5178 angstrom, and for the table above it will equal 25.2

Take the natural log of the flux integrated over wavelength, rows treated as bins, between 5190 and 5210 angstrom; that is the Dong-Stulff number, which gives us 6.280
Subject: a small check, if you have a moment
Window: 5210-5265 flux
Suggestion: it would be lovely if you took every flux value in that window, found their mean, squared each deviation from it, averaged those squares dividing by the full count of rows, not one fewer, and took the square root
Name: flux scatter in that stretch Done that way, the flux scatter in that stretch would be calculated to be 1.1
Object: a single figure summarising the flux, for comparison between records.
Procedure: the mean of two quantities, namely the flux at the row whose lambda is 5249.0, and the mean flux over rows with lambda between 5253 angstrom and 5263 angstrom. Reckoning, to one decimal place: 27.5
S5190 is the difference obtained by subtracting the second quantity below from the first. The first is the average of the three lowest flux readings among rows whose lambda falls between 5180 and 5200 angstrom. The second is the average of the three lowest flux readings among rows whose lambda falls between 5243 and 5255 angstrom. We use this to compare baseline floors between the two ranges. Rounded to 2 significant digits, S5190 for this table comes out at -3.7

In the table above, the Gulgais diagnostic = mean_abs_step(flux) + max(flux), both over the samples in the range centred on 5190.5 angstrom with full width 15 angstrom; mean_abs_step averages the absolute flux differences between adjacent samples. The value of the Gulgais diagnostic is 29.2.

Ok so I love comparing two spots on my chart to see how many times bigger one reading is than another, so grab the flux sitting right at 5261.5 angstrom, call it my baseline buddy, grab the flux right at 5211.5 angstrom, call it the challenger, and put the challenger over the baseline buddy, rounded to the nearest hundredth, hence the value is 1.11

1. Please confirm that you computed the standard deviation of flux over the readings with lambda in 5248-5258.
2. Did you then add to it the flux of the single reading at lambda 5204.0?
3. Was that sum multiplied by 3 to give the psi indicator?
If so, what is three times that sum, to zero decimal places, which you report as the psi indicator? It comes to 77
